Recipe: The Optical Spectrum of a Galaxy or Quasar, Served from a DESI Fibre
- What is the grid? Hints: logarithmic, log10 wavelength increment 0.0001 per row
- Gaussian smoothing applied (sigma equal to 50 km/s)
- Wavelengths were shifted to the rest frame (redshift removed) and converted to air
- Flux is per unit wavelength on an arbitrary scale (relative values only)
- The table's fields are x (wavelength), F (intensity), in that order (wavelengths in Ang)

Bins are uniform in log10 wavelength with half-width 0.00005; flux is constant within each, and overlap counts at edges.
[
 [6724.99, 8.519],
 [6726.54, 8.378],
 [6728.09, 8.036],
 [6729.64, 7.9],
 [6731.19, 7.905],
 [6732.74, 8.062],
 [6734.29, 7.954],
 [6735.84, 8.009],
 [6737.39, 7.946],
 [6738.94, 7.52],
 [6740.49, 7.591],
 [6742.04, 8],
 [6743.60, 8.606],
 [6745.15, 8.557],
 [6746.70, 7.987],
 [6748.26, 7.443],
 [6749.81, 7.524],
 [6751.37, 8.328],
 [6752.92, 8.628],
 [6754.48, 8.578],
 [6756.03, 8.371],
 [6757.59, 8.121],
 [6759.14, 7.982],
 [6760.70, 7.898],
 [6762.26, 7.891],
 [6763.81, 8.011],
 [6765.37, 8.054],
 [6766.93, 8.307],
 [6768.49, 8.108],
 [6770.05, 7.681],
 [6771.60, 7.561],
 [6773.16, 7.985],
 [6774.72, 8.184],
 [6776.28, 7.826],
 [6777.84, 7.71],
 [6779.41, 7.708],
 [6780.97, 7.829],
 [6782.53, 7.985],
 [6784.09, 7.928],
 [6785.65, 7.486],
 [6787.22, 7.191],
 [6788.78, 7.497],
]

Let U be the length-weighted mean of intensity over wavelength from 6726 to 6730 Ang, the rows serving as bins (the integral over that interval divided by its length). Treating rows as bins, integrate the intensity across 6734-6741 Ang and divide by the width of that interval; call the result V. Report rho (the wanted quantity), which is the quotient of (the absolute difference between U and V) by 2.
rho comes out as 0.15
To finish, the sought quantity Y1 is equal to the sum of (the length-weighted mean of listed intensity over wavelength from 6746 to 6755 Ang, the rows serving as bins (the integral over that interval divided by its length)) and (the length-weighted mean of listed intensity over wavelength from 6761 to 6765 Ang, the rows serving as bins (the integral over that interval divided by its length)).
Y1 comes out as 16.02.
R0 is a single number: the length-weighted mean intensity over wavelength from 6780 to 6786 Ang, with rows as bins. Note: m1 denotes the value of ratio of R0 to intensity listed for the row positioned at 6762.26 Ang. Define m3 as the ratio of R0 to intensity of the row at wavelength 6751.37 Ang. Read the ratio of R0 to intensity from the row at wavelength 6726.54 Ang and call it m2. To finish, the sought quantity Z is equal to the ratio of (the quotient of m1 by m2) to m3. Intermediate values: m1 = 0.99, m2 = 0.94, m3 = 0.94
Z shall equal 1.13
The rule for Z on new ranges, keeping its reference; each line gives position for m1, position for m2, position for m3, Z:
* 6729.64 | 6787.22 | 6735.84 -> 0.93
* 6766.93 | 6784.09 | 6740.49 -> 0.92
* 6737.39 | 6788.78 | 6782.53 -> 0.96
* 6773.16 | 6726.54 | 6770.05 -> 1.03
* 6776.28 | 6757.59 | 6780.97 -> 1.04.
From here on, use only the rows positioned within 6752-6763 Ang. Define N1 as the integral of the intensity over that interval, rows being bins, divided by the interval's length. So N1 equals 8.21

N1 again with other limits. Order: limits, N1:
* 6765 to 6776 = 7.98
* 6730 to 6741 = 7.87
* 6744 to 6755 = 8.15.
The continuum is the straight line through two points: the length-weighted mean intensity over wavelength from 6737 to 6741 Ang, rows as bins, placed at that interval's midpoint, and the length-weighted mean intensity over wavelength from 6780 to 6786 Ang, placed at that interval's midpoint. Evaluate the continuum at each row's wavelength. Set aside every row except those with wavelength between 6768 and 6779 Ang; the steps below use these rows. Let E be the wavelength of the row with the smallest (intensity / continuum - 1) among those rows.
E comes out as 6771.60 Ang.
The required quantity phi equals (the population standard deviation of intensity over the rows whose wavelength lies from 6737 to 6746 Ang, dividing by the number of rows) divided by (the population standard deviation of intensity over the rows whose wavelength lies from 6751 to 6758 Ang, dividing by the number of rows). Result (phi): 2.31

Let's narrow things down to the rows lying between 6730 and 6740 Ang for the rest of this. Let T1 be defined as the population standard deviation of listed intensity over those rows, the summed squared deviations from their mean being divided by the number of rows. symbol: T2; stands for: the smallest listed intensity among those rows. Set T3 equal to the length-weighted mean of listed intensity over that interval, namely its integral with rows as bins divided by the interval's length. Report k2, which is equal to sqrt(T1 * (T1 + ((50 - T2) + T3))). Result 3.0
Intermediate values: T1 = 0.177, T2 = 7.52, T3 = 7.89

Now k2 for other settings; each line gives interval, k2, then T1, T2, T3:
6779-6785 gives 2.3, 0.105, 7.708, 7.87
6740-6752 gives 4.7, 0.431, 7.443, 8.01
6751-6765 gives 3.7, 0.268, 7.891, 8.20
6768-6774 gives 3.3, 0.221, 7.561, 7.83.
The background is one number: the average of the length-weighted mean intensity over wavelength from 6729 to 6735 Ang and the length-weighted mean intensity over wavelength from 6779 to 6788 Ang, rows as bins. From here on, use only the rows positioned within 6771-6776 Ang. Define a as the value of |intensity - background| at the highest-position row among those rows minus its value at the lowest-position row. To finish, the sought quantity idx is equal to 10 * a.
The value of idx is 1.0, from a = 0.10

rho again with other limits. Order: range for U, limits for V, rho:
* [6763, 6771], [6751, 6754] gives 0.24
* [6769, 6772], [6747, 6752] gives 0.03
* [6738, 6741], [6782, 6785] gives 0.18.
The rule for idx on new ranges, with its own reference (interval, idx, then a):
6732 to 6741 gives -0.1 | -0.01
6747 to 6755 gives 3.8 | 0.38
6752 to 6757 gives -2.6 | -0.26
